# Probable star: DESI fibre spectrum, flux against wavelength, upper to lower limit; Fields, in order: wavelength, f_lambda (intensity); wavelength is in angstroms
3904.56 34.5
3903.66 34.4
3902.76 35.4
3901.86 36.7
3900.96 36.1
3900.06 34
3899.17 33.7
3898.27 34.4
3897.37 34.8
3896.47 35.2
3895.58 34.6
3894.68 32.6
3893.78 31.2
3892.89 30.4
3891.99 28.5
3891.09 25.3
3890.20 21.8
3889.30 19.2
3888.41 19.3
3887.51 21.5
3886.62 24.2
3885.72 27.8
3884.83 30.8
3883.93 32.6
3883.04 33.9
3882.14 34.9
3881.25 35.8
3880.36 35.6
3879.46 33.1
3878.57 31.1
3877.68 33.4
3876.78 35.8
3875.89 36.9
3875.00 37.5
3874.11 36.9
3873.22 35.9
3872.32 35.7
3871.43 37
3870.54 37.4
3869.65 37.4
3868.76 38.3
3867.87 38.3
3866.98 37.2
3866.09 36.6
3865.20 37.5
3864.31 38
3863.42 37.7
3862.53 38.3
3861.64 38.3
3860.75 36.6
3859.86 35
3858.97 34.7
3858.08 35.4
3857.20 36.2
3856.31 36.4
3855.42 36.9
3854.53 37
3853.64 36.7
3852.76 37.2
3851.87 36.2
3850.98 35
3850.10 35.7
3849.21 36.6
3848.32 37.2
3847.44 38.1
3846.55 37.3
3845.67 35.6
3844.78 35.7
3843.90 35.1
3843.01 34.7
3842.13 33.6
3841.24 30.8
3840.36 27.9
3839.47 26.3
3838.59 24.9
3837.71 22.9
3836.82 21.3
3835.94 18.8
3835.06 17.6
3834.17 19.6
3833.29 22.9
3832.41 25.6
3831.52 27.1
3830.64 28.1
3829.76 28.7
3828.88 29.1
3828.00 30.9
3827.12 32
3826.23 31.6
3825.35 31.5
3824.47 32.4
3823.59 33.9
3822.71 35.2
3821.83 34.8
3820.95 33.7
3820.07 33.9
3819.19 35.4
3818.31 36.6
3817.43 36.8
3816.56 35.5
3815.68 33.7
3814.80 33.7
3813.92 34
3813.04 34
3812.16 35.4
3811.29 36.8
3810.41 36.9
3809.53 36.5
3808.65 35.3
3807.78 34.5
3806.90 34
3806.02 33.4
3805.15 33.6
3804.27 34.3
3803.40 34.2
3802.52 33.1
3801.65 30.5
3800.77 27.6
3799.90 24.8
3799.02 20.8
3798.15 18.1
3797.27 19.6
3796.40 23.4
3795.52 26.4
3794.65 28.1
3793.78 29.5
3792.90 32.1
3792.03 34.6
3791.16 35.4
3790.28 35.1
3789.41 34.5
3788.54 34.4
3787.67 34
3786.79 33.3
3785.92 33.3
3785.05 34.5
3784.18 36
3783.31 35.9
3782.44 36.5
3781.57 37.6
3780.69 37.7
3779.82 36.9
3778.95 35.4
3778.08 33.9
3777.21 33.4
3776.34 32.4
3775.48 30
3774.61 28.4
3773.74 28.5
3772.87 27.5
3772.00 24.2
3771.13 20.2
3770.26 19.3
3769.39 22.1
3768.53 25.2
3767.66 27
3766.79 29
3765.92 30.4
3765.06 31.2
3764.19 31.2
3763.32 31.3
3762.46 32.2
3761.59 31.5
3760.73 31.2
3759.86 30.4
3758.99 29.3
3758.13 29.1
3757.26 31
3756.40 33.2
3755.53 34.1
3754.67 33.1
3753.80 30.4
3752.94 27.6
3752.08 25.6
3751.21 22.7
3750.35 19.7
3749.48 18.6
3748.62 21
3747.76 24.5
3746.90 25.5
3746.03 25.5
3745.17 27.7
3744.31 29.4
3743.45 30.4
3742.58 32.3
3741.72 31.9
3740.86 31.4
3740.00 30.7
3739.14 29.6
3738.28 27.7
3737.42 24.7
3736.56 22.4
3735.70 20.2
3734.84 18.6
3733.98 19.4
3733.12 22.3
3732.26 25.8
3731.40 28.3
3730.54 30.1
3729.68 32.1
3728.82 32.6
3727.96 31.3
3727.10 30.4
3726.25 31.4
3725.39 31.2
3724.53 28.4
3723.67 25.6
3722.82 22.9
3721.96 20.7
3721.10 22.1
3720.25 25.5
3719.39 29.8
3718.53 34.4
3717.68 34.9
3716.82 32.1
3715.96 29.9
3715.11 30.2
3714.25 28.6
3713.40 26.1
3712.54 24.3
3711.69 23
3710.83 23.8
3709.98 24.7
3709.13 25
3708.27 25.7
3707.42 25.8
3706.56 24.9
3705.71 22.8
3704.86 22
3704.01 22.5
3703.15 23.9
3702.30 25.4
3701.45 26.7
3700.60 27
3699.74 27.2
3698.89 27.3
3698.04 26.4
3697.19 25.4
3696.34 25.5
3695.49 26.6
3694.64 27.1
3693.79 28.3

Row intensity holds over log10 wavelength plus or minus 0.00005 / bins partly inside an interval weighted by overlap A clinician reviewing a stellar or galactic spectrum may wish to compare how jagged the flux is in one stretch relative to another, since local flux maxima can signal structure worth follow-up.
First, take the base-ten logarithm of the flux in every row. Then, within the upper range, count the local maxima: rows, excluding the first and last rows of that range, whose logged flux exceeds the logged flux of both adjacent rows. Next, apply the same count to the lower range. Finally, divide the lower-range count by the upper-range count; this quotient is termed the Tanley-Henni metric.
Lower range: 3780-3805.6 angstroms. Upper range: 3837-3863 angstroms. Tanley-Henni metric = 0.75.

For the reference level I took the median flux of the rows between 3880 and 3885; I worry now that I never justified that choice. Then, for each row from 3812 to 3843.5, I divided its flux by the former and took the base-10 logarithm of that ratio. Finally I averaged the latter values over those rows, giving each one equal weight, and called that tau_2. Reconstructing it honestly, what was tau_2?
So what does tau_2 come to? -0.07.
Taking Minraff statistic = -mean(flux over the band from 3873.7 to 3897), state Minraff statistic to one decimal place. -30.8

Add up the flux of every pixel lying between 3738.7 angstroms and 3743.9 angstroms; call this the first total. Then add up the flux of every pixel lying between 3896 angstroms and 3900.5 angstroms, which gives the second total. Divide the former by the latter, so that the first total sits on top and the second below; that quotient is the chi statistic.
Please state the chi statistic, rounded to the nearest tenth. 1.1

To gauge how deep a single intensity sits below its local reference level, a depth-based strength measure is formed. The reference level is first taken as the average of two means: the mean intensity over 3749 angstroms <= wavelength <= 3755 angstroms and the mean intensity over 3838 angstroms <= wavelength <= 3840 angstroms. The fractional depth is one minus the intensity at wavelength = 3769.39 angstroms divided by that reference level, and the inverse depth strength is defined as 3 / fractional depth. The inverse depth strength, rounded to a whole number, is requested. 23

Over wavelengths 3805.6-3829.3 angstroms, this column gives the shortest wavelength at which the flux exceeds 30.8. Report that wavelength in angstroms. 3806.02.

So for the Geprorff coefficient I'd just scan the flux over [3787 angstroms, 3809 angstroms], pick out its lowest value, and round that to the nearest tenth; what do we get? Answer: 18.1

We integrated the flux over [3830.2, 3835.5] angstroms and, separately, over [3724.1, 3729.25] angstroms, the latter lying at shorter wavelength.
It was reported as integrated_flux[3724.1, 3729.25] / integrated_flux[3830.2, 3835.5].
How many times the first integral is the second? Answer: 1.28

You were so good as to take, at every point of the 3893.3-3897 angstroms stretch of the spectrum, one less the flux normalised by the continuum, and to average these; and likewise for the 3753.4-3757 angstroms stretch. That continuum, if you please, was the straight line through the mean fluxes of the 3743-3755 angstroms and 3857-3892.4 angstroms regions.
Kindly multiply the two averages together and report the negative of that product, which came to 0.009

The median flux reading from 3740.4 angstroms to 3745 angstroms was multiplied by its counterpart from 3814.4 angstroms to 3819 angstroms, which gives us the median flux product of 1115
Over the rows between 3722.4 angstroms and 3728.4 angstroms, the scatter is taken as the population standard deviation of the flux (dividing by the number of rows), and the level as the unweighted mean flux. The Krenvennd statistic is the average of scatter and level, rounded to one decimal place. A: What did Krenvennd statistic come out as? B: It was 15.9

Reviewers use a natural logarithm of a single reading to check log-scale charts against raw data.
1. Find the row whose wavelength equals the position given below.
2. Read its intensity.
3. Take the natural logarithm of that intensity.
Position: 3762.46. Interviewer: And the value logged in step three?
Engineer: 3.47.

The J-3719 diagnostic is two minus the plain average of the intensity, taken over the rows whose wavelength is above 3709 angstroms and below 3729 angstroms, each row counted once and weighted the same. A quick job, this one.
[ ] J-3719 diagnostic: -25.9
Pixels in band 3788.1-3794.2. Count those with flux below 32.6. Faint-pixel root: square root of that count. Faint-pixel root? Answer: 1.4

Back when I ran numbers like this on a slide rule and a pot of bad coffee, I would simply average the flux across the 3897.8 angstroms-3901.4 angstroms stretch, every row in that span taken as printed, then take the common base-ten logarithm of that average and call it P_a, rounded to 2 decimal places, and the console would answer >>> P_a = 1.54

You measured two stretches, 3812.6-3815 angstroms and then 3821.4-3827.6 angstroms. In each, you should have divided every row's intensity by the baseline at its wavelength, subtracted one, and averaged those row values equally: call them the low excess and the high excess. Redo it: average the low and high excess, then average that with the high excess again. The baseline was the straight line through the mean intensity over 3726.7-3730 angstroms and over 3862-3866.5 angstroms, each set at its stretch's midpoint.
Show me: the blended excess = -0.069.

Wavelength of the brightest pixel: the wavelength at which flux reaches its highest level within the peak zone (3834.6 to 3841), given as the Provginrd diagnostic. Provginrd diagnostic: 3840.36 angstroms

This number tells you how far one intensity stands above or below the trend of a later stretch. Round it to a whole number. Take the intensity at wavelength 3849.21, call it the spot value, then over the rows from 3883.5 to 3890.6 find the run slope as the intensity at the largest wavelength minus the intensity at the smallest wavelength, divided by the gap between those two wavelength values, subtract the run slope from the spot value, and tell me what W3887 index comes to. 38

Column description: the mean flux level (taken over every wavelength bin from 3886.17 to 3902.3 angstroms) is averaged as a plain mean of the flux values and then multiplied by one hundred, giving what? 2964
